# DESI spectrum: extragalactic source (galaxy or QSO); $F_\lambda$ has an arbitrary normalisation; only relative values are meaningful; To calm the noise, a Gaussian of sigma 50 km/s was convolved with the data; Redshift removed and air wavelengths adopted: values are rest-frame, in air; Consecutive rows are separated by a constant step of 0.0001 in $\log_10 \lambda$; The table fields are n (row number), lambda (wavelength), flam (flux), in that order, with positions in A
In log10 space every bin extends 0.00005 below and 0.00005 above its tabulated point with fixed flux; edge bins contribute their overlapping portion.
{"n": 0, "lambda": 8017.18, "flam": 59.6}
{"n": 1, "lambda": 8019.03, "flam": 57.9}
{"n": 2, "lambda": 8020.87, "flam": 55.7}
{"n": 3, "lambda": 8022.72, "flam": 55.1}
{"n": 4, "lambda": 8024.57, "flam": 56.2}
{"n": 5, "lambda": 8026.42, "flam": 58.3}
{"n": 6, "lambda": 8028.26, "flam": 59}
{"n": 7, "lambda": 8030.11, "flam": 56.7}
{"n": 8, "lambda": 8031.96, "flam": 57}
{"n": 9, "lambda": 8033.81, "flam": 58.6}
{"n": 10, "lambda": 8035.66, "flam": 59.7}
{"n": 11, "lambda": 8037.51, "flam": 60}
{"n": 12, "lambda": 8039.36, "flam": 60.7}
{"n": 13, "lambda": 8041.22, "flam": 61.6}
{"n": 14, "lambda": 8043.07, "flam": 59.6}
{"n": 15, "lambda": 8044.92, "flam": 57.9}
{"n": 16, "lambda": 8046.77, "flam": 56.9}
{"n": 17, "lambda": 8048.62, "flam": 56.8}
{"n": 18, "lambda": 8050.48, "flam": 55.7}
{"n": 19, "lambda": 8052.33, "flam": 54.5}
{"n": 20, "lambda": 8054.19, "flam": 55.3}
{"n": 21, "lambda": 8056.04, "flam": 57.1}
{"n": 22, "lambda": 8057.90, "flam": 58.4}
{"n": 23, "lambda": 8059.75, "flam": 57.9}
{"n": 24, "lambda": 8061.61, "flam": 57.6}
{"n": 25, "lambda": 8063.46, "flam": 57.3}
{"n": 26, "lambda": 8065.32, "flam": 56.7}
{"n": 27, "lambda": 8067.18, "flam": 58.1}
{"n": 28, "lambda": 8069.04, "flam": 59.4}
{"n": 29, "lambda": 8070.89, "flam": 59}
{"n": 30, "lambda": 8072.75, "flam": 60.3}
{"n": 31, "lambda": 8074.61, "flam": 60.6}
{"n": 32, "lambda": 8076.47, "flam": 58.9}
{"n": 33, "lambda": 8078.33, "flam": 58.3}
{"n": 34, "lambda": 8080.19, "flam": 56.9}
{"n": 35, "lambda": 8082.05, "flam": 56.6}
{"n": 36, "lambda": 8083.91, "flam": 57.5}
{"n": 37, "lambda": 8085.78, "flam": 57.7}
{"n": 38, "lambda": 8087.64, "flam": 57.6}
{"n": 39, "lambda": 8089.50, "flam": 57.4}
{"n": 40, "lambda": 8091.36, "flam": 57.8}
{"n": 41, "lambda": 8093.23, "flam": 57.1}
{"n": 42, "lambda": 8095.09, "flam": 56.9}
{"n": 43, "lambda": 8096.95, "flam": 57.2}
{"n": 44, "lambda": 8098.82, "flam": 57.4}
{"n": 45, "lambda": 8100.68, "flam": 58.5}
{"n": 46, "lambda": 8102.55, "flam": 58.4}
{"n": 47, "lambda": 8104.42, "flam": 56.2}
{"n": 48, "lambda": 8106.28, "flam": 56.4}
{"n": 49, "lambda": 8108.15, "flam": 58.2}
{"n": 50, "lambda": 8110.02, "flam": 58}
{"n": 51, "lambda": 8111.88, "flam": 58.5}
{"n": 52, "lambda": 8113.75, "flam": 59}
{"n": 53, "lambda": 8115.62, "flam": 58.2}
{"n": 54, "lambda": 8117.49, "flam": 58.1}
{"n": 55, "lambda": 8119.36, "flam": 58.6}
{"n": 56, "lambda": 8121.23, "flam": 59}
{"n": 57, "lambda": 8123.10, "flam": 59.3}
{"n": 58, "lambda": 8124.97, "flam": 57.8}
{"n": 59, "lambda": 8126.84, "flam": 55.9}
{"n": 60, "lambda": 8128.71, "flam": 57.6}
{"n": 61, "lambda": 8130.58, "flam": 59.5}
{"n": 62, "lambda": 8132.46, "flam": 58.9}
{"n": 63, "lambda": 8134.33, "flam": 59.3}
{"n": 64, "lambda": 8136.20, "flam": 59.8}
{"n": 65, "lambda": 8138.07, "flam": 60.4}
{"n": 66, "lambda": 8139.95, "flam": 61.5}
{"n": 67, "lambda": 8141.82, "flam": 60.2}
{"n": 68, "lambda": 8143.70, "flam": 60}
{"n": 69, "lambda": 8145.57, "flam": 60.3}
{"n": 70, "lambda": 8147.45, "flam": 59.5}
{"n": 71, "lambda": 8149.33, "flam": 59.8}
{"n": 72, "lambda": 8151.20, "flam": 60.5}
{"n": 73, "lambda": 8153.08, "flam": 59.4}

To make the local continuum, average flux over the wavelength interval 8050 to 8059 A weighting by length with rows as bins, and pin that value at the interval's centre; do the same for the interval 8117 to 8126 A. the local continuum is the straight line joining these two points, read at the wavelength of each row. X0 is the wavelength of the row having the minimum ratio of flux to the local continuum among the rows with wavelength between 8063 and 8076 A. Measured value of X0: 8065.32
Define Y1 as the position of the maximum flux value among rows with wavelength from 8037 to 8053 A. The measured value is 8041.22 A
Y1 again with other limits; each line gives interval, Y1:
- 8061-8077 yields 8074.61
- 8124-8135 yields 8130.58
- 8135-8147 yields 8139.95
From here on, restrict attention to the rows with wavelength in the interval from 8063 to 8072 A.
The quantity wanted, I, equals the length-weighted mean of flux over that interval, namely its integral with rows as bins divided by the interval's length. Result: 58.2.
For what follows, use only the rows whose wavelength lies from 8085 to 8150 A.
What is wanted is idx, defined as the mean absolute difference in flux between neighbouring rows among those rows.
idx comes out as 0.7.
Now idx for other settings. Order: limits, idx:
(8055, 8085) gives 0.8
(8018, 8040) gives 1.2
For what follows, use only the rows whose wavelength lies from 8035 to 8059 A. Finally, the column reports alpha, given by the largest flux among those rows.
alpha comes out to 61.6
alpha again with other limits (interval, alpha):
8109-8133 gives 59.5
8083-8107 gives 58.5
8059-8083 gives 60.6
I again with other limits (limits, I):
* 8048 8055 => 55.5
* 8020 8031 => 56.8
